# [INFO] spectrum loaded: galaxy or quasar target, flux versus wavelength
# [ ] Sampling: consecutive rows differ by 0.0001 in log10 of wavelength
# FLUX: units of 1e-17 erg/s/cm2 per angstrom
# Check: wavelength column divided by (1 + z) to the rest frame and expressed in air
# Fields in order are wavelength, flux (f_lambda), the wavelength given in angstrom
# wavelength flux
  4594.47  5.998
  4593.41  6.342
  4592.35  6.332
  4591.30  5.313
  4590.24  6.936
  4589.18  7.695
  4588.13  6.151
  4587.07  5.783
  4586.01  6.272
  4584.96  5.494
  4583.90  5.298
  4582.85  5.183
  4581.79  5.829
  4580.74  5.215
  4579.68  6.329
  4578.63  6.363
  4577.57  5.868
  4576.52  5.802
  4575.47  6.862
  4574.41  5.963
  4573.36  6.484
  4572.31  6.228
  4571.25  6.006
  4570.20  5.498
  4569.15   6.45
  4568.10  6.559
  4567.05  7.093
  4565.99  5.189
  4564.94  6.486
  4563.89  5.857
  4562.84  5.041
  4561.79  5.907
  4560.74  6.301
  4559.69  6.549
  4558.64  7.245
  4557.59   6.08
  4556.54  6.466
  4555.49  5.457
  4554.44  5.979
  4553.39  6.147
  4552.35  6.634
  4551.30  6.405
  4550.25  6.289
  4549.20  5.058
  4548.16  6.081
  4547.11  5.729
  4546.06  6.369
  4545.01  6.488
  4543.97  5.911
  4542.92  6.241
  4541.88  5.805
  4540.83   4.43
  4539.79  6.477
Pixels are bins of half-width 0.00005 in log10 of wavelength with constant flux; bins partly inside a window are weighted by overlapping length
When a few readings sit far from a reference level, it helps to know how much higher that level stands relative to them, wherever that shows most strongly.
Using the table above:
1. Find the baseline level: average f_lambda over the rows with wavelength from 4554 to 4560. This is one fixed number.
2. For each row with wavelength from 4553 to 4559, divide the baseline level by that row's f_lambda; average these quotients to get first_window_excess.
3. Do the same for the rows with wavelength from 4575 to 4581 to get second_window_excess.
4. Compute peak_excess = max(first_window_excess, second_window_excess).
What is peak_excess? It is 1.04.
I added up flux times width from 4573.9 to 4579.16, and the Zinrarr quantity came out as 32.5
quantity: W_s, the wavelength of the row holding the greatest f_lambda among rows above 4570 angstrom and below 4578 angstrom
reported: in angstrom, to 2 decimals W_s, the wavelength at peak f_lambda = 4575.47 angstrom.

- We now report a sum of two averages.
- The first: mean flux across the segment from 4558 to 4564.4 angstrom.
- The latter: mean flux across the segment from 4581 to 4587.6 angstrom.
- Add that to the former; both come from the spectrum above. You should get 11.8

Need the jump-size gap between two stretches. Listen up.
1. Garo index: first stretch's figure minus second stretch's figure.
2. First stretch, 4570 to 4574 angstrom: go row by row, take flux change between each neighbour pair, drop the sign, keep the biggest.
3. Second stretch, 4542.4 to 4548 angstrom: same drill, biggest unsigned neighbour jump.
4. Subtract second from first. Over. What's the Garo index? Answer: -0.1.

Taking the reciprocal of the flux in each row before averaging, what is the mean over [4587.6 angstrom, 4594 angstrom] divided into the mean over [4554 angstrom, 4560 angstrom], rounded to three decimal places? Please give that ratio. 1.021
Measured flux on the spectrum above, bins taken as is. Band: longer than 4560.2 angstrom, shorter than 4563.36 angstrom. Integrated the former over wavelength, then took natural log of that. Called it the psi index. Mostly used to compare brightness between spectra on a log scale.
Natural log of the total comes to 2.90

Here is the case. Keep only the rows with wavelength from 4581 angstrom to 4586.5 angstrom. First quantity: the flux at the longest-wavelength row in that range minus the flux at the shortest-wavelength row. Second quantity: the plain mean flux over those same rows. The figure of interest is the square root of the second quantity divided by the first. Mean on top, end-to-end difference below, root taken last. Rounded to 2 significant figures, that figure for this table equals 3.6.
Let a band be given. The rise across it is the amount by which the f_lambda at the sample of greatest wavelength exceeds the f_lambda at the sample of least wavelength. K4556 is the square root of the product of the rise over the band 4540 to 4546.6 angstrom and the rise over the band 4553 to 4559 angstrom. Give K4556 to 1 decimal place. 1.5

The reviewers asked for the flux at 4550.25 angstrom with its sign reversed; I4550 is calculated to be -6.3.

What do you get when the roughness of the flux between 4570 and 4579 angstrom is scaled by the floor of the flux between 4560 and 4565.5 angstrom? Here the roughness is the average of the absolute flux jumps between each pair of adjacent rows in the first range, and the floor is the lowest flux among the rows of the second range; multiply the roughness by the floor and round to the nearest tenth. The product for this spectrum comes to 2.5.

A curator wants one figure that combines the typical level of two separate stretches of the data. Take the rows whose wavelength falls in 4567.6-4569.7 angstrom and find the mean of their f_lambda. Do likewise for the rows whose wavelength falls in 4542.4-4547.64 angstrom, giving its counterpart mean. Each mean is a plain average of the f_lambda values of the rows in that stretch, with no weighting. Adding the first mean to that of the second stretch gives 12.65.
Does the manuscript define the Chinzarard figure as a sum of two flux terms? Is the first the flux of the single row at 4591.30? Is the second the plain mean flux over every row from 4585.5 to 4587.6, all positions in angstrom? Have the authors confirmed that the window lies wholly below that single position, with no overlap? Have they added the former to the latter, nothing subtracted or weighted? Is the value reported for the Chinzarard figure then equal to 11.3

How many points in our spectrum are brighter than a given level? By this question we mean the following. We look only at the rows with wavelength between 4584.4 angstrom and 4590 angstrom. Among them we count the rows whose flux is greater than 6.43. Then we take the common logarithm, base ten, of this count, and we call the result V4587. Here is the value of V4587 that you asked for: 0.00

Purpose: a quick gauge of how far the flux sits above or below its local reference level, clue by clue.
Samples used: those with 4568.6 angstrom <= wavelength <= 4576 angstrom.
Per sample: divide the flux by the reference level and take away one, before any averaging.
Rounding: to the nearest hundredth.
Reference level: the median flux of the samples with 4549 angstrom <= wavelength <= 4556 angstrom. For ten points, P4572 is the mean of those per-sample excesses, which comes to 0.01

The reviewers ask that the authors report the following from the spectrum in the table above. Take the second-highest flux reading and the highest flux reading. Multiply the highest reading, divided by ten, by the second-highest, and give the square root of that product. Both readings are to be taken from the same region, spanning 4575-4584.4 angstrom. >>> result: 2.09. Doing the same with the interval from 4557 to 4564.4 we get 2.18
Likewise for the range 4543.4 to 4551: 2.03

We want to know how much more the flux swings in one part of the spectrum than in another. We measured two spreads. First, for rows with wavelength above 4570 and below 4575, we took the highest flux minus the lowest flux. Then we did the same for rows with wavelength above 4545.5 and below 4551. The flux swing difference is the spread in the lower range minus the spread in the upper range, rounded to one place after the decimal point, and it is 0.3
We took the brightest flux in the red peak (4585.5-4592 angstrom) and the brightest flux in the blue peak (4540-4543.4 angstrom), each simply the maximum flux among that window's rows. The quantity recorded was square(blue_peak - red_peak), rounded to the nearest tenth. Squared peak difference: 2.1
